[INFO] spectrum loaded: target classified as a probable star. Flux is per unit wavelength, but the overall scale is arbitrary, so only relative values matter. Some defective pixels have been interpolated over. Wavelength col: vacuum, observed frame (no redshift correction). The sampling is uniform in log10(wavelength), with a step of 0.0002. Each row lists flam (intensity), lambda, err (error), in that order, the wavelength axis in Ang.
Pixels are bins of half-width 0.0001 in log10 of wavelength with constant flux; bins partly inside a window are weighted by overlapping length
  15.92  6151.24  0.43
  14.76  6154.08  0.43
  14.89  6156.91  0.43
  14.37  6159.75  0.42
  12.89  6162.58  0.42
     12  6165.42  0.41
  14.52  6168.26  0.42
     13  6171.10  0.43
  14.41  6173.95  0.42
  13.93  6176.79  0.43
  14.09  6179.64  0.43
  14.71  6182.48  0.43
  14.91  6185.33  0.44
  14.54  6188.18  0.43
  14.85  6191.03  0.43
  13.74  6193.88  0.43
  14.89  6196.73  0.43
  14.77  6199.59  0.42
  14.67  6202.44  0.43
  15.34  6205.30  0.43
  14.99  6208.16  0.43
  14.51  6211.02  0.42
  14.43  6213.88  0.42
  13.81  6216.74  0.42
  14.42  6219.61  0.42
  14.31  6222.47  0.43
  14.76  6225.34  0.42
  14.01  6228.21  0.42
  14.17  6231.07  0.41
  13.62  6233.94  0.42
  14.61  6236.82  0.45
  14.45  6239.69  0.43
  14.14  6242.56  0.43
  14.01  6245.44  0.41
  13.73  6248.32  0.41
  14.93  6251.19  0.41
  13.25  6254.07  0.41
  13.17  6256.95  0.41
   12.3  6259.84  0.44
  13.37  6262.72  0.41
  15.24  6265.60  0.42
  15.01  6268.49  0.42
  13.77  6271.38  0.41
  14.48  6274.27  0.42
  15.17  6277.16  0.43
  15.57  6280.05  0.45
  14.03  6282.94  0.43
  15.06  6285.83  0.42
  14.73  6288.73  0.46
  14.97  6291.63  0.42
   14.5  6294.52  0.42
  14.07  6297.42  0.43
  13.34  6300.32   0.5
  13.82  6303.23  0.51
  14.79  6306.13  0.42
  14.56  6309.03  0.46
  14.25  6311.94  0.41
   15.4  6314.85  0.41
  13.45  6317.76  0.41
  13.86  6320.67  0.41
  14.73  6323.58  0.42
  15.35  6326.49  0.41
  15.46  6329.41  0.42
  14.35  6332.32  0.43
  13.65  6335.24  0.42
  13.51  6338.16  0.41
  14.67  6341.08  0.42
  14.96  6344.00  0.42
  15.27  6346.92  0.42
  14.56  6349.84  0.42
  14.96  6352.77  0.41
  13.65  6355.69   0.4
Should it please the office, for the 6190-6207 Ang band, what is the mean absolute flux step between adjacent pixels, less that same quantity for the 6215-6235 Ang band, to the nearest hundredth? 0.19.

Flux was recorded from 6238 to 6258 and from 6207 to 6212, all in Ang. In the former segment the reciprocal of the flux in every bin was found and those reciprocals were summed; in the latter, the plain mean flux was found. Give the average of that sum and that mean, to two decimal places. 7.63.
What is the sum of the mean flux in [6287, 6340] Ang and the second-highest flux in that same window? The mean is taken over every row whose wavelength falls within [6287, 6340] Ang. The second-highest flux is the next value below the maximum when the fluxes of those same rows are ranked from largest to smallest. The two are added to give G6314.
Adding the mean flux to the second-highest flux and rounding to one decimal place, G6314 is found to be 29.8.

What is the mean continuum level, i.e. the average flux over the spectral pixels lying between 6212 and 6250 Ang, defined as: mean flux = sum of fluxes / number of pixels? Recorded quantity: 14.2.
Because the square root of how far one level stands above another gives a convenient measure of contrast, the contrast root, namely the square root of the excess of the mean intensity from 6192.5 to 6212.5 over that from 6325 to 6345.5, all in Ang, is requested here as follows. 0.37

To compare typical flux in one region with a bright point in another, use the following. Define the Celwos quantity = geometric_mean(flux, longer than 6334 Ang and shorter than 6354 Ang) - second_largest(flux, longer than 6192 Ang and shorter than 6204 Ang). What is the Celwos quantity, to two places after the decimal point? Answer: -0.27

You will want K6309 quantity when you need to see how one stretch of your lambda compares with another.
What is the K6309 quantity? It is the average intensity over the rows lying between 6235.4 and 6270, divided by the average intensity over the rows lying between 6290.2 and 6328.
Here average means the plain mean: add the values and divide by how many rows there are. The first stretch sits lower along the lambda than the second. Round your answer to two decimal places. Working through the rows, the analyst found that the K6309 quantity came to 0.97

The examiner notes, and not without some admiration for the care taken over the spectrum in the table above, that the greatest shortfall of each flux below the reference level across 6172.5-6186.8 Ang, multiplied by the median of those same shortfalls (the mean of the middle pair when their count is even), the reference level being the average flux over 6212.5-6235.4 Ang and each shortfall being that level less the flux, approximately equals -0.1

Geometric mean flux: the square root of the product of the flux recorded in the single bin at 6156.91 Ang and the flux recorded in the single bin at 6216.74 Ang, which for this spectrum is 14.3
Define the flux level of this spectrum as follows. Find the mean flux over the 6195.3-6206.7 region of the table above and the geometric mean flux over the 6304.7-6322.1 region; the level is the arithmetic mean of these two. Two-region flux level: 14.6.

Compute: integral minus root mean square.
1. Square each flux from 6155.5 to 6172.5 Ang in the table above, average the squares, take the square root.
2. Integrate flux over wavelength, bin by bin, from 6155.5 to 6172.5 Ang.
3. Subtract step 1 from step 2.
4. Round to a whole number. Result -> 218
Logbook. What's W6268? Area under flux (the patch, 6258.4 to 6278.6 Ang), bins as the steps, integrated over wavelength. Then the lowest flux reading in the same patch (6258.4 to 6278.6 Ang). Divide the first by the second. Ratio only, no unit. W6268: 23.3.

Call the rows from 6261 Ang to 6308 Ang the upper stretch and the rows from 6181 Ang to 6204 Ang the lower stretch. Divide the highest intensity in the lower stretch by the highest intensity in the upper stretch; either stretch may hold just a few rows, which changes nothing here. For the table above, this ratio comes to 0.958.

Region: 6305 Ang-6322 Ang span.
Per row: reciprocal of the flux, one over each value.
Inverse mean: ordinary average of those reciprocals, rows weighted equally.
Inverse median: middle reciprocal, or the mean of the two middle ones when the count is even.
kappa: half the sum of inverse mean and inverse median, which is 0.0695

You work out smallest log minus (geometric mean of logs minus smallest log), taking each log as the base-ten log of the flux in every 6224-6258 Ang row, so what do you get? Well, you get 1.091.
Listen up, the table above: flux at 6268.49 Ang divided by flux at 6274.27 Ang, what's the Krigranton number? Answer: 1.04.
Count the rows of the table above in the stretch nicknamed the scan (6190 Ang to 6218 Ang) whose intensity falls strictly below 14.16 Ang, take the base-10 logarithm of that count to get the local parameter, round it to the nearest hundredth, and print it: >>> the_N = 0.30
